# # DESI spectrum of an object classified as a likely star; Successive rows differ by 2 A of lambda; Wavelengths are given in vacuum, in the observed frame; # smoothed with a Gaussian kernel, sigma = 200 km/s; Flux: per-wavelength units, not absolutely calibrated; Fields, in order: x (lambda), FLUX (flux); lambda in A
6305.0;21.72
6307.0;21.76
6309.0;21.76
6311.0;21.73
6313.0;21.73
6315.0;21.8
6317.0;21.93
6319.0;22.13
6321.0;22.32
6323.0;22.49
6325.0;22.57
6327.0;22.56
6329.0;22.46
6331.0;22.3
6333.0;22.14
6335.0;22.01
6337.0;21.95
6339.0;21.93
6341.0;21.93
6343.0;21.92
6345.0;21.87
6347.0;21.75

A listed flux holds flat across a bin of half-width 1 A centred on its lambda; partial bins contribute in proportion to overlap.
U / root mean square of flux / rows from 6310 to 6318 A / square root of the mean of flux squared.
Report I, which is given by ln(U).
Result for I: 3.08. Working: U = 21.8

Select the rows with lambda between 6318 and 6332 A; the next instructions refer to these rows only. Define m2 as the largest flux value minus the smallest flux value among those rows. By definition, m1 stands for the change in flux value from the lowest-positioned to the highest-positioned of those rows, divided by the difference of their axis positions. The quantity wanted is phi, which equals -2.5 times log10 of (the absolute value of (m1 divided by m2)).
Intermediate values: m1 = 0.01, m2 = 0.44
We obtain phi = 3.7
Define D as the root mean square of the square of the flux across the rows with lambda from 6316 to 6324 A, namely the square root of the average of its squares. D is 494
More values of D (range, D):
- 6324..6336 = 499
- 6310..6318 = 475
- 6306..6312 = 473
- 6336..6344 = 481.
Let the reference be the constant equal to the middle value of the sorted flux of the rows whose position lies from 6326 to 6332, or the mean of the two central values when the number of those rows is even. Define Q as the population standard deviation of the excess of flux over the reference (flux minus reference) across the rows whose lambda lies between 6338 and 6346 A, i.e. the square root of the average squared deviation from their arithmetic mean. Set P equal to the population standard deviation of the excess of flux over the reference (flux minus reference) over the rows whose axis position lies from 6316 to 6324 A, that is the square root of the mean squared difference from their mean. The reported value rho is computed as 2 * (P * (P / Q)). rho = 3.5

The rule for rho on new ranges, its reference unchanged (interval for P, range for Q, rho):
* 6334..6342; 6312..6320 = 0.0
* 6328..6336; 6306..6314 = 3.8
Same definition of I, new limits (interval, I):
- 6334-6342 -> 3.09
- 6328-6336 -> 3.10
